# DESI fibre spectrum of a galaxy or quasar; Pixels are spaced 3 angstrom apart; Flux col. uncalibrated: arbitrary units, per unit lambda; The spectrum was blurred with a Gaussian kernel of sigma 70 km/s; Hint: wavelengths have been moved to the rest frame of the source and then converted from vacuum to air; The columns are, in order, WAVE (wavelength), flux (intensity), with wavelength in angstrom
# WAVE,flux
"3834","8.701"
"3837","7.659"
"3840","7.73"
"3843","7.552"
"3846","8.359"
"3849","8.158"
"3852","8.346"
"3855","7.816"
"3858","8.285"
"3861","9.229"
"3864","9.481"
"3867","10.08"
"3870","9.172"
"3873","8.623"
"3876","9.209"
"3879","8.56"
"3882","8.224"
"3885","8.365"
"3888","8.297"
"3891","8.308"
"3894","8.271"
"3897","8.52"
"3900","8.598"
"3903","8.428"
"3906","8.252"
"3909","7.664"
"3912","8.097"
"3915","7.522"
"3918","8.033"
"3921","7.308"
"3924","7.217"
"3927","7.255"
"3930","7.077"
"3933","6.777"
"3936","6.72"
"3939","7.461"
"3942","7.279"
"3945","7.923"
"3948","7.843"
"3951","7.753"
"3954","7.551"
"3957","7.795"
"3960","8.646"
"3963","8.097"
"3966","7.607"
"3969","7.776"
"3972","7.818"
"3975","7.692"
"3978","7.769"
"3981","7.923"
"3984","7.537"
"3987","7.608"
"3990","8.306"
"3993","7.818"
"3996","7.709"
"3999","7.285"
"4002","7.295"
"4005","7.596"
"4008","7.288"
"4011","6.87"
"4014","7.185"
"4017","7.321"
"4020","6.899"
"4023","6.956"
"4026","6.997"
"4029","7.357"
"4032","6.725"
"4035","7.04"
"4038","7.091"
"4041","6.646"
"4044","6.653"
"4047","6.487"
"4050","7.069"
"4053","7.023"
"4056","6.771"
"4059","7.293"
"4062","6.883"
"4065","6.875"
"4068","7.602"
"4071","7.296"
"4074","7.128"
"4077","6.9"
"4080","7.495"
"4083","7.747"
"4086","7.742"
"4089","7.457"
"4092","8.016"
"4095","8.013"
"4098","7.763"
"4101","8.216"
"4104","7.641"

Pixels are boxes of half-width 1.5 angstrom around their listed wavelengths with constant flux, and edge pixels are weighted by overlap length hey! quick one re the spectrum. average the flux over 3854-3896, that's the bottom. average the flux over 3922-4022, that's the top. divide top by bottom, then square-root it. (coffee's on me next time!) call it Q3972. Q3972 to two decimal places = 0.93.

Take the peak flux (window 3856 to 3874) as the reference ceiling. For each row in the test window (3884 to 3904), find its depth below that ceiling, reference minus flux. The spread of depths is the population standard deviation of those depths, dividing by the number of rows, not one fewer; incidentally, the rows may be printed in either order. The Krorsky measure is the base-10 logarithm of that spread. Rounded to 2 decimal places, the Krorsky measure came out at -0.94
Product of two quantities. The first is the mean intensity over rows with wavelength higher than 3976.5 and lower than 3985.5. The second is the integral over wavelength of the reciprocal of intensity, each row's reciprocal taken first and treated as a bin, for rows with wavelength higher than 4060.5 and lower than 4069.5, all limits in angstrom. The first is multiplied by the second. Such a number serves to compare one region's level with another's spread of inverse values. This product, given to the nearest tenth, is 9.8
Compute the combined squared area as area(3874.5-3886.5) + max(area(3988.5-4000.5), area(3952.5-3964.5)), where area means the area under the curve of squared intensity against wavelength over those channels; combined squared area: 1661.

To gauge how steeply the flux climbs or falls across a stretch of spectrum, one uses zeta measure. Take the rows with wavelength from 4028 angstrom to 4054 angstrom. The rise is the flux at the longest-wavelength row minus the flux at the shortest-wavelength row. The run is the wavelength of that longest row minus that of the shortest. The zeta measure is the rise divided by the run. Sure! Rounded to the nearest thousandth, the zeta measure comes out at -0.014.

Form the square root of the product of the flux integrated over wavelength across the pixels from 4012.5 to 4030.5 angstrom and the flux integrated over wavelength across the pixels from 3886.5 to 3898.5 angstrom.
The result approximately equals 113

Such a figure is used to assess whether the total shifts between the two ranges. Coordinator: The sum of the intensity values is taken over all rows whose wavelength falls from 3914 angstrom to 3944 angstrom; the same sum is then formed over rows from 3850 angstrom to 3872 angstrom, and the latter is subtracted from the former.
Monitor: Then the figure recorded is 10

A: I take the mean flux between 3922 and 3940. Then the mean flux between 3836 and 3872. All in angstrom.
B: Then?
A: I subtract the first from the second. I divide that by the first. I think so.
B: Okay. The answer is 0.20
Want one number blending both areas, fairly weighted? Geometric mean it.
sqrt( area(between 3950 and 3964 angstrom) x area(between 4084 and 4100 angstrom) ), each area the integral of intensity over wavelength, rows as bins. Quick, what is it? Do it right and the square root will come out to 118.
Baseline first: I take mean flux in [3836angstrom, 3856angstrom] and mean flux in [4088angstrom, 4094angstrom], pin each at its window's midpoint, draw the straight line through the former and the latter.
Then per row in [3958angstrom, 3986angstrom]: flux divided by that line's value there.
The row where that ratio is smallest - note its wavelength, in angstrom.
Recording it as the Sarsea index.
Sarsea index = 3984 angstrom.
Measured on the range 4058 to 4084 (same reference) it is 4065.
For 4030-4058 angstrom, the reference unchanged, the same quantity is 4047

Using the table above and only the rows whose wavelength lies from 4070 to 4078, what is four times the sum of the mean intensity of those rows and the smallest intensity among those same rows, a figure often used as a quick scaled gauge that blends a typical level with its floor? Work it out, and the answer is 56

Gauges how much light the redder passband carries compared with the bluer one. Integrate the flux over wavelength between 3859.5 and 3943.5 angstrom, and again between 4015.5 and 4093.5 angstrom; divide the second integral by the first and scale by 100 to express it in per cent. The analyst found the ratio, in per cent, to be 81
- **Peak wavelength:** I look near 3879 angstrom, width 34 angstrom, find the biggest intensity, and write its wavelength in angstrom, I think 3867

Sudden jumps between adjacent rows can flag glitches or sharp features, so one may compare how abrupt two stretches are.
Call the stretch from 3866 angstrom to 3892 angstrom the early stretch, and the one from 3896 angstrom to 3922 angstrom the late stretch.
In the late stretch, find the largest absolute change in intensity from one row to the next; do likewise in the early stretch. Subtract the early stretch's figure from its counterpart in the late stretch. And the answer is -0.18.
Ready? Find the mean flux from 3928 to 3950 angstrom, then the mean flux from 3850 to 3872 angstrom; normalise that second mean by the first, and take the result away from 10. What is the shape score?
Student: 8.78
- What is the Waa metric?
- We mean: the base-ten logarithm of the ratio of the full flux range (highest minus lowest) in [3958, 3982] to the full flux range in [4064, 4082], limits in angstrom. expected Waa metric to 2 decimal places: 0.16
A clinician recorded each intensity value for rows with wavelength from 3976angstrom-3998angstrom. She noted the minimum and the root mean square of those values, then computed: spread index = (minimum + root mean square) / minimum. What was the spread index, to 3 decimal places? 2.037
